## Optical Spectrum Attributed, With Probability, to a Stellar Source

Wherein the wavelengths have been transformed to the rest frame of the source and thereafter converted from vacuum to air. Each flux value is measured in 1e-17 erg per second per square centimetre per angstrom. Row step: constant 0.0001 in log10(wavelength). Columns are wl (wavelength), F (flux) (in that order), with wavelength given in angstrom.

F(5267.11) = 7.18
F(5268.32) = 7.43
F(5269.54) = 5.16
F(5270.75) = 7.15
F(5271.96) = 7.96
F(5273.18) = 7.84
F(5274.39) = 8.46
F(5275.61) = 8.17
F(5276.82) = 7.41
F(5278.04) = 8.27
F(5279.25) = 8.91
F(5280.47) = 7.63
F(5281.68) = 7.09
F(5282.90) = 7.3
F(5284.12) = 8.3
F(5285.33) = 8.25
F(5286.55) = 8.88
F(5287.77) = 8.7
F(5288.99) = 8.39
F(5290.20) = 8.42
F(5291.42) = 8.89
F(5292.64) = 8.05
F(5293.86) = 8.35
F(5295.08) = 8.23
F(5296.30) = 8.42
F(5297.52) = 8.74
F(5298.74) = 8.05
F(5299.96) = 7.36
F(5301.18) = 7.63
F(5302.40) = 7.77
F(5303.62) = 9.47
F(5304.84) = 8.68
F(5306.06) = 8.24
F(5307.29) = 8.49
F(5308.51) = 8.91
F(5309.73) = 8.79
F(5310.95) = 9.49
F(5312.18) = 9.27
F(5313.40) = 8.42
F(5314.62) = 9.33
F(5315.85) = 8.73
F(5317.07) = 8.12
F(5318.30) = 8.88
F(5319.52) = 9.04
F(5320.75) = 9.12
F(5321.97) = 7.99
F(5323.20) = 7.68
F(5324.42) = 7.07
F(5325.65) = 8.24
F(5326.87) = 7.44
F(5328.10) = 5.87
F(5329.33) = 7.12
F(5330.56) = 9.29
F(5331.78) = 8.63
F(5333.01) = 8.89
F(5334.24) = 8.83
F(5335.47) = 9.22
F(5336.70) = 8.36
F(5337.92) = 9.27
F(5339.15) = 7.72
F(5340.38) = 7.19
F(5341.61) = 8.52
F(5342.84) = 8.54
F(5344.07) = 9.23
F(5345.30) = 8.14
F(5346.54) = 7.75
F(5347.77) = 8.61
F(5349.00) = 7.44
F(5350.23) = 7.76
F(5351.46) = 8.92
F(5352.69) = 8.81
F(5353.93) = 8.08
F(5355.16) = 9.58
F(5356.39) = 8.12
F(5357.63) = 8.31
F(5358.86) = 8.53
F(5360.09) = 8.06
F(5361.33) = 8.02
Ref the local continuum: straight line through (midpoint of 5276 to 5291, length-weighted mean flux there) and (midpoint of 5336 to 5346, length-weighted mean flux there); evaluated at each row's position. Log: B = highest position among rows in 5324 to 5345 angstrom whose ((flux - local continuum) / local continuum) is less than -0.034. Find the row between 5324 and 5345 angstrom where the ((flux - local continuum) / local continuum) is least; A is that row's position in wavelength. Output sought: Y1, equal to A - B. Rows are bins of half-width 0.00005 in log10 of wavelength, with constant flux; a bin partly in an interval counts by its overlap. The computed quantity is -12.3 angstrom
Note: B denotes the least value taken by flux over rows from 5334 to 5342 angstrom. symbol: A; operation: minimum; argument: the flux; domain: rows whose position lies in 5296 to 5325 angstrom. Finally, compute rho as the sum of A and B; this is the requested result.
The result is 14.3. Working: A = 7.07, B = 7.19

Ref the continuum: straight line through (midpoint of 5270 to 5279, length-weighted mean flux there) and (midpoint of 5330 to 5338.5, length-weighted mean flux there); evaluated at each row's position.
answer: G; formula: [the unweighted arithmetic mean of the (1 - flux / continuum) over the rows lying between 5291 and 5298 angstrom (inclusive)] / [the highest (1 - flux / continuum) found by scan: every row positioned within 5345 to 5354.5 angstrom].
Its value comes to -0.13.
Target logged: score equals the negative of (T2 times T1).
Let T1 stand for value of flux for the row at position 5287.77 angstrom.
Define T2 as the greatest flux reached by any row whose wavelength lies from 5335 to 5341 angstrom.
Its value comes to -81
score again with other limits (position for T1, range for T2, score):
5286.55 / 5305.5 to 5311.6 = -84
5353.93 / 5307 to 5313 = -77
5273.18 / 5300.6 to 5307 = -74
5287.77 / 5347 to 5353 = -78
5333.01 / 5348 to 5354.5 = -79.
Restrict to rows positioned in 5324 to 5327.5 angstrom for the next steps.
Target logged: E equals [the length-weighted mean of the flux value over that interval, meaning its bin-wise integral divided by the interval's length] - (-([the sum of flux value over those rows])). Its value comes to 30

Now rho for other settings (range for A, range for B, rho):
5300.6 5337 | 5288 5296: 13.9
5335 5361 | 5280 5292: 14.3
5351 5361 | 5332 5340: 15.8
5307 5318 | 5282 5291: 15.4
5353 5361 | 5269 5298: 13.2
